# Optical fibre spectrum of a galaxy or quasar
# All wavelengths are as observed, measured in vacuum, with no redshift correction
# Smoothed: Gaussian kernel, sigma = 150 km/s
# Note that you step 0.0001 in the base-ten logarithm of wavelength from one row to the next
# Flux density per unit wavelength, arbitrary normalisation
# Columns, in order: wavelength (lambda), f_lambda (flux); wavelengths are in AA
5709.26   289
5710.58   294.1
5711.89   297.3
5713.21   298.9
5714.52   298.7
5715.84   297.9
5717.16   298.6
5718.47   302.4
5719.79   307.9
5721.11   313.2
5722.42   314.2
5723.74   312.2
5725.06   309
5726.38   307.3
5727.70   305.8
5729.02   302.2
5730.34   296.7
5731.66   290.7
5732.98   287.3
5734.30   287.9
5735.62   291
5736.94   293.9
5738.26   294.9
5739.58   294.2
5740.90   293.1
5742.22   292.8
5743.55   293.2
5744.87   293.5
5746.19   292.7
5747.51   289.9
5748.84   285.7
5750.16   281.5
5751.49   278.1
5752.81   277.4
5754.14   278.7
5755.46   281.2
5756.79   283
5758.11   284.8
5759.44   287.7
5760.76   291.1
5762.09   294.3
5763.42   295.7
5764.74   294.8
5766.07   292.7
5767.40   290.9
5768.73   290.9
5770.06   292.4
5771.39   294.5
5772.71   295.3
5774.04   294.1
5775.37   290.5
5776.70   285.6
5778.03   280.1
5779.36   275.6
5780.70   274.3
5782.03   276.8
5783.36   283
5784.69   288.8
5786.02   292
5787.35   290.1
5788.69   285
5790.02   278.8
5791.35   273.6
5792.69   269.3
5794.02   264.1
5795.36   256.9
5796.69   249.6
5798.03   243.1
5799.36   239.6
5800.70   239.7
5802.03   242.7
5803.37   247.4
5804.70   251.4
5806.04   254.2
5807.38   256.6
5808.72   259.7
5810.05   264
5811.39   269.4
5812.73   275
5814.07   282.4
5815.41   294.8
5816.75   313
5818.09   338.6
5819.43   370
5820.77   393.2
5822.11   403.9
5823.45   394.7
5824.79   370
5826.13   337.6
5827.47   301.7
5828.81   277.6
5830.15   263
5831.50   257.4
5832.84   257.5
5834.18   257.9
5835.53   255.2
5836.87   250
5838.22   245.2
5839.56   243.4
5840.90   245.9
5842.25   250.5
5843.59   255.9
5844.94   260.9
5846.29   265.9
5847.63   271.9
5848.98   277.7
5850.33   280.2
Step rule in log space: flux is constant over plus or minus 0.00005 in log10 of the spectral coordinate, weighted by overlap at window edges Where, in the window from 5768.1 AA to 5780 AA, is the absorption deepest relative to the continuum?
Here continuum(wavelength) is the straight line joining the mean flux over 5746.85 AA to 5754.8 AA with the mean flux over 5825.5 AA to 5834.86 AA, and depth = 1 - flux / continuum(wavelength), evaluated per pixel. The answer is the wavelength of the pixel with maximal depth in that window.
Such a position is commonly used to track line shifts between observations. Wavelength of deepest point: 5779.36 AA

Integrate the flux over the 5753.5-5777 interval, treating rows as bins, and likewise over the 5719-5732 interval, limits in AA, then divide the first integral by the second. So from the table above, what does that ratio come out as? 1.7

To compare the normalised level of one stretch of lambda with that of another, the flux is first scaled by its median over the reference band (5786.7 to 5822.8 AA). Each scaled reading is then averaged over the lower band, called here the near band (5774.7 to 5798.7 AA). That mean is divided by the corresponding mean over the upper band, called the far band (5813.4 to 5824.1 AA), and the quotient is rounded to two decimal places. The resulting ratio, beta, 0.79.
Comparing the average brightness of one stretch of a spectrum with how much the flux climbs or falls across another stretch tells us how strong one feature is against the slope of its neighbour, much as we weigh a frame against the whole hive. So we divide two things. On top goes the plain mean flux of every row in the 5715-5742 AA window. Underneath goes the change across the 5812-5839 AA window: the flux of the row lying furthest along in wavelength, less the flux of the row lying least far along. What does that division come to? -10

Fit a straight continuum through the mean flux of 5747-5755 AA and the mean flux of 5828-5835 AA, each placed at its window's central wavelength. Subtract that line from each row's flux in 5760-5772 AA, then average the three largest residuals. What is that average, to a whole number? 17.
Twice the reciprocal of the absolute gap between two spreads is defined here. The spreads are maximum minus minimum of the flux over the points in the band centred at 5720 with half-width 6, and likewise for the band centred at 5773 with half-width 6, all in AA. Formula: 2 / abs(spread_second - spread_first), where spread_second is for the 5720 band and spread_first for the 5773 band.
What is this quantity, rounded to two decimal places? 1.82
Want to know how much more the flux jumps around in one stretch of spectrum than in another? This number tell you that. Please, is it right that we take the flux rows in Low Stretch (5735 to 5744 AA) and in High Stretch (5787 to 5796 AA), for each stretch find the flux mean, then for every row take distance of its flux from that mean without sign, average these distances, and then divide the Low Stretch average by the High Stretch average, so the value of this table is 0.10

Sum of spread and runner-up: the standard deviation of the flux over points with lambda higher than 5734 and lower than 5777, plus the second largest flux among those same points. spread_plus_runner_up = 301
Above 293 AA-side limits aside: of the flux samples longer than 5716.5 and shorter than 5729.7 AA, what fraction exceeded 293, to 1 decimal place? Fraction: 1.0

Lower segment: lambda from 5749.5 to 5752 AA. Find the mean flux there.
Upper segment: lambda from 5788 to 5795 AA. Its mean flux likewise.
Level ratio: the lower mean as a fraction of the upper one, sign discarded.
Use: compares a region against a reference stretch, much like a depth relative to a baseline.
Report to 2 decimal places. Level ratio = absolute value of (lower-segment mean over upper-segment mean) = 1.02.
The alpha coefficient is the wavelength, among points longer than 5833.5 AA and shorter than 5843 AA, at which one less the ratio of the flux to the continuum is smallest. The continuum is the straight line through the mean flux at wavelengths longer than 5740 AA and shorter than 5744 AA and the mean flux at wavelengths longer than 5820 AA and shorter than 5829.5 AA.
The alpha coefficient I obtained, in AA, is 5834.18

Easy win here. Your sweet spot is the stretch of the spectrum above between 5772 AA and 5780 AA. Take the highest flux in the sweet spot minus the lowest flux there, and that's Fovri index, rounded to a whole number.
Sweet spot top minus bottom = 20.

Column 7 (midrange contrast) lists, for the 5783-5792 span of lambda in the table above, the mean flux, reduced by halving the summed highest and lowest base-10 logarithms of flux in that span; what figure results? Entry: 282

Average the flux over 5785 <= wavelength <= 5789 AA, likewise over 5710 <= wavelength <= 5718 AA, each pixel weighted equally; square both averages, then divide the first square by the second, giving 0.94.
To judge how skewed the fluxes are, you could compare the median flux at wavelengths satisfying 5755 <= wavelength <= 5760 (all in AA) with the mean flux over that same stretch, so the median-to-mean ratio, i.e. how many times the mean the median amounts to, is 1.00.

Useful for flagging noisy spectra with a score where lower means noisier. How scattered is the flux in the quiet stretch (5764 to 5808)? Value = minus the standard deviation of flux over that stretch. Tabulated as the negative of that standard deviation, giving -19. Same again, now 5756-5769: -4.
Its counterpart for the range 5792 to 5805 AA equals -10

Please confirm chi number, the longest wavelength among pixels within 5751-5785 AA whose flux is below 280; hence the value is 5782.03 AA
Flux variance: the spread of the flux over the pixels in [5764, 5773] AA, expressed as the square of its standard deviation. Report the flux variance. 3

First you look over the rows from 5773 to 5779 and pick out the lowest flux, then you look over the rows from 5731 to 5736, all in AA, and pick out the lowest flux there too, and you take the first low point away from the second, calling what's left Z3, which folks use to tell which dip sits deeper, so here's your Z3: 7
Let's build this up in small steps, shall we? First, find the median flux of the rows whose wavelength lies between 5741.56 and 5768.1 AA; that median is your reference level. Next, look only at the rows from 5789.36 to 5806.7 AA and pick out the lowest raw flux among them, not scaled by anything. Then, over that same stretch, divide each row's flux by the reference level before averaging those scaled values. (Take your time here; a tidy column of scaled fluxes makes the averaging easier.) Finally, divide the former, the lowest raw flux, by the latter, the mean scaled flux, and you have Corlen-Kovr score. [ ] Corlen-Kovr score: 273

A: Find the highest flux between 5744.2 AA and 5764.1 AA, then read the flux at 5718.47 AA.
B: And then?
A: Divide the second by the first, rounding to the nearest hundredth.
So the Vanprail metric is 1.02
